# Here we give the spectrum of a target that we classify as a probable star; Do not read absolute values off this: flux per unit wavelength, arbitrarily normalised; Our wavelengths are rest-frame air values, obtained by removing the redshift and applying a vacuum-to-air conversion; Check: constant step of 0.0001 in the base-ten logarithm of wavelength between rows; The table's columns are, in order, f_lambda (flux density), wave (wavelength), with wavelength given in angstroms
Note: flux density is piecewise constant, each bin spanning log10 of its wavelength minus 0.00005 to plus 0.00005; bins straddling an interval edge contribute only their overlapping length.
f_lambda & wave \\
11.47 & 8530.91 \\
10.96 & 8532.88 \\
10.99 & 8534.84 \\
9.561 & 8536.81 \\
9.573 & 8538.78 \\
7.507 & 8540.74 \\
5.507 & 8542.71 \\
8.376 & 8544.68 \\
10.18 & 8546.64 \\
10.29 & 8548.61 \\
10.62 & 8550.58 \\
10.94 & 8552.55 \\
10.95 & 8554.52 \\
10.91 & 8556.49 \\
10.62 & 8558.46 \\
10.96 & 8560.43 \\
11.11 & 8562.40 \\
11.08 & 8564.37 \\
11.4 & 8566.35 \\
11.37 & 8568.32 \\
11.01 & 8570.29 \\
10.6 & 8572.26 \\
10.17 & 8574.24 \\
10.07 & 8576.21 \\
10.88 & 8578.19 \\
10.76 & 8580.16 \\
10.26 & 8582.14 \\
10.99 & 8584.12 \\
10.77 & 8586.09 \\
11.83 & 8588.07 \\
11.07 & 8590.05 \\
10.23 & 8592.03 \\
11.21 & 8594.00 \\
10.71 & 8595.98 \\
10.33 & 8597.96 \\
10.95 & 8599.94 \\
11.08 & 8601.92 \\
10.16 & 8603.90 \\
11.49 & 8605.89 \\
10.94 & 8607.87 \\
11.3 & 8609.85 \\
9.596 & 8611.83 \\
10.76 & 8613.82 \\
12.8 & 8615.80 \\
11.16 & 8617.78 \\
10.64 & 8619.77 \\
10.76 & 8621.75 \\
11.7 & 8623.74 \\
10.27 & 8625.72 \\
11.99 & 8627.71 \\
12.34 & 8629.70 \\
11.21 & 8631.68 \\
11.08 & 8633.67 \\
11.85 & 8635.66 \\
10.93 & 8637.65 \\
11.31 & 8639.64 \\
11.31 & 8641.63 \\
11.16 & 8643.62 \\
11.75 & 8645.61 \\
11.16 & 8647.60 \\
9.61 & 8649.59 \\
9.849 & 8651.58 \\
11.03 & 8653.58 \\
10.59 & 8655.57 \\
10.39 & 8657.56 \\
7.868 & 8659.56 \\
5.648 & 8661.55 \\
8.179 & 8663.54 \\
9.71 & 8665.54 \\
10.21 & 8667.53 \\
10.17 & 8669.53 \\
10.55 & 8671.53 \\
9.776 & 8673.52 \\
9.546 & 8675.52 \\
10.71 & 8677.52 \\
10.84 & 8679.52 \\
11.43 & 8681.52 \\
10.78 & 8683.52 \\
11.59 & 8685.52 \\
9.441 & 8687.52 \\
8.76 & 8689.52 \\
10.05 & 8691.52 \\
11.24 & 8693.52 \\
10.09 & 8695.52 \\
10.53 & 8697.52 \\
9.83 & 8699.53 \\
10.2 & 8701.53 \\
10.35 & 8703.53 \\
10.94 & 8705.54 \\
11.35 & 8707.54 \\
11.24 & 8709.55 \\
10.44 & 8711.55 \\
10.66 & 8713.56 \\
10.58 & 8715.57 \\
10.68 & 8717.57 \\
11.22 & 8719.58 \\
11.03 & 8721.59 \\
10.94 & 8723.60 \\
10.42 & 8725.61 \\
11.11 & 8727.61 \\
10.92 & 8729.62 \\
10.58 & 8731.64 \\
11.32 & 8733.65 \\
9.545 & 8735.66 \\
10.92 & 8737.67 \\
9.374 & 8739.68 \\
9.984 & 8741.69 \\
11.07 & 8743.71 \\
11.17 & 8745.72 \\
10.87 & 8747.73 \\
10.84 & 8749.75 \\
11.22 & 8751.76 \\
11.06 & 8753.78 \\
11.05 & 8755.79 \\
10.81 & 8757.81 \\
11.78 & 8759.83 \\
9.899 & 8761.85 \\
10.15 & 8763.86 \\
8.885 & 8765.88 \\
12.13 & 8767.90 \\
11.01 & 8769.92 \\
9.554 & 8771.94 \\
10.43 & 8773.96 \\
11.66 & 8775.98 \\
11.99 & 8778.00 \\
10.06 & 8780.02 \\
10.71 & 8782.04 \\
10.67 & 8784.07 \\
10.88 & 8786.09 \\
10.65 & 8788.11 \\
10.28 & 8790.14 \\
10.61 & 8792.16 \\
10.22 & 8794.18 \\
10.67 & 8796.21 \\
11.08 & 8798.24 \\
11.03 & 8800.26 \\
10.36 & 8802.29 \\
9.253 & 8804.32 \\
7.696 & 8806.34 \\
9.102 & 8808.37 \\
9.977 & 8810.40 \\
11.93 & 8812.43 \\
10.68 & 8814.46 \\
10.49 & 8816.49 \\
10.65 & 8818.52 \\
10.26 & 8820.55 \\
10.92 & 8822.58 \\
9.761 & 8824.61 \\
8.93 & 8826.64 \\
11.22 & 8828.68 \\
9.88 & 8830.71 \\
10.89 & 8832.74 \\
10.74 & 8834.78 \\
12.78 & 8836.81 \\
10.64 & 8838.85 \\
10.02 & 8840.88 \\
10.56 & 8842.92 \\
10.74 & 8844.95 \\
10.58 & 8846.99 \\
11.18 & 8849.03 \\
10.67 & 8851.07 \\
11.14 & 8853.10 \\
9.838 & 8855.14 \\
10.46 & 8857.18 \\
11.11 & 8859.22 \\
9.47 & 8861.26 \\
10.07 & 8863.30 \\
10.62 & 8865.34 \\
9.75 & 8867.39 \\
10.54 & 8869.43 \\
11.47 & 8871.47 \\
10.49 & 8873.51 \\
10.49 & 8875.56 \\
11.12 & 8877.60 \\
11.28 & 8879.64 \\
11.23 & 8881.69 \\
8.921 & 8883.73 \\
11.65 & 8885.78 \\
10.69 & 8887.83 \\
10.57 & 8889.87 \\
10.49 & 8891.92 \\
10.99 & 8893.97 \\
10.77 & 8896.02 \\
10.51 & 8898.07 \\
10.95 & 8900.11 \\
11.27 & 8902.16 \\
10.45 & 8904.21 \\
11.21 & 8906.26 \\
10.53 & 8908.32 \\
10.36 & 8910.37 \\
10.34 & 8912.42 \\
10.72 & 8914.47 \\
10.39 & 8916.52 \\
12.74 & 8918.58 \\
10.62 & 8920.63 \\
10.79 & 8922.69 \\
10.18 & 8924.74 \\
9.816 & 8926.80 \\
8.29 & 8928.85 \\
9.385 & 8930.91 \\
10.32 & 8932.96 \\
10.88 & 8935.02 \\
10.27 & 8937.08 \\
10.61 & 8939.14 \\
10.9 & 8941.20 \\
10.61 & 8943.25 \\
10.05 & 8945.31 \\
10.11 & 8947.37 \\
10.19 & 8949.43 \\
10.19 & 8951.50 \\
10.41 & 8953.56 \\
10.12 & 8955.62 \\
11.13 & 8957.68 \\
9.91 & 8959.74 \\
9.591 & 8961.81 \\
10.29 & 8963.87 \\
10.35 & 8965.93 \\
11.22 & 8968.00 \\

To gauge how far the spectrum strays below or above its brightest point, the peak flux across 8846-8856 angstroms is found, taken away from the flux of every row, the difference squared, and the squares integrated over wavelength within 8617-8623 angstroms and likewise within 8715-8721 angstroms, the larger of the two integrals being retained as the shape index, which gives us 1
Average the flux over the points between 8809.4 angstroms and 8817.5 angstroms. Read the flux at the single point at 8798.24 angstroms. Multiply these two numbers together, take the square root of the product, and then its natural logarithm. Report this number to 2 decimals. 2.39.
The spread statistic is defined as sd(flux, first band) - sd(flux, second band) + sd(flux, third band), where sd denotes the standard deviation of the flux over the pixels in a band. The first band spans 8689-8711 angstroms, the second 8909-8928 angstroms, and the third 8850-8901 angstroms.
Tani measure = 0.57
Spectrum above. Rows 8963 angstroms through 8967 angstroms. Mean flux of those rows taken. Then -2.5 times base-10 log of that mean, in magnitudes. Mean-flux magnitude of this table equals -2.53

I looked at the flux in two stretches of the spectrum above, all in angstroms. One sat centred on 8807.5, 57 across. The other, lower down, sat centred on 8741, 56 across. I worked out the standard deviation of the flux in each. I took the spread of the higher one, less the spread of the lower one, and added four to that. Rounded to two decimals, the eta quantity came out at 4.13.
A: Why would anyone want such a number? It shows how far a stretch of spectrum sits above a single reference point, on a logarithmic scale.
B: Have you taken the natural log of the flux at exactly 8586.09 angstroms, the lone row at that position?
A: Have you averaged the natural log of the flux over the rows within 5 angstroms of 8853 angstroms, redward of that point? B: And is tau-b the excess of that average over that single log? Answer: -0.01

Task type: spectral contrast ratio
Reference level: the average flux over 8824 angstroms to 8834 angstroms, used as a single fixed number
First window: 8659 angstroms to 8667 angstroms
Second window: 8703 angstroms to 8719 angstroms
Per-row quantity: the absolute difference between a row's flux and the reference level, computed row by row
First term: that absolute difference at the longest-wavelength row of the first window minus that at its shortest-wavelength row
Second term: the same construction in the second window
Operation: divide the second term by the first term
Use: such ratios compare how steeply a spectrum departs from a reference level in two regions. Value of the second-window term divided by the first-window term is -0.18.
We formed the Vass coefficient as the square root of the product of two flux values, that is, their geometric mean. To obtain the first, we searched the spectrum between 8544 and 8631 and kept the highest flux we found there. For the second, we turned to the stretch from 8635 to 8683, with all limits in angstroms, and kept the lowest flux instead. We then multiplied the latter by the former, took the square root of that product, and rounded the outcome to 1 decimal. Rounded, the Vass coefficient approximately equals 8.5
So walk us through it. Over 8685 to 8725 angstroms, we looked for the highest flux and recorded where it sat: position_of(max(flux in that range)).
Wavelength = 8685.52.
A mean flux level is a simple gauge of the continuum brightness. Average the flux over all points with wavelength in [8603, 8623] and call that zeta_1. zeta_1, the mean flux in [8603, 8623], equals 11.0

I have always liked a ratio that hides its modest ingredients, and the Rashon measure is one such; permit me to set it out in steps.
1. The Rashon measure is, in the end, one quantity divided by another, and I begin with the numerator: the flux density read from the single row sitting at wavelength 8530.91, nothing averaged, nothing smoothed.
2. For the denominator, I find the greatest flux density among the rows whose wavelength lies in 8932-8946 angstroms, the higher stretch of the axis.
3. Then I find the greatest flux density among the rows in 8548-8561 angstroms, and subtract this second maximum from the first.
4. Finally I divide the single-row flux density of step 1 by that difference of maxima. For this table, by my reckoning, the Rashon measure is -191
